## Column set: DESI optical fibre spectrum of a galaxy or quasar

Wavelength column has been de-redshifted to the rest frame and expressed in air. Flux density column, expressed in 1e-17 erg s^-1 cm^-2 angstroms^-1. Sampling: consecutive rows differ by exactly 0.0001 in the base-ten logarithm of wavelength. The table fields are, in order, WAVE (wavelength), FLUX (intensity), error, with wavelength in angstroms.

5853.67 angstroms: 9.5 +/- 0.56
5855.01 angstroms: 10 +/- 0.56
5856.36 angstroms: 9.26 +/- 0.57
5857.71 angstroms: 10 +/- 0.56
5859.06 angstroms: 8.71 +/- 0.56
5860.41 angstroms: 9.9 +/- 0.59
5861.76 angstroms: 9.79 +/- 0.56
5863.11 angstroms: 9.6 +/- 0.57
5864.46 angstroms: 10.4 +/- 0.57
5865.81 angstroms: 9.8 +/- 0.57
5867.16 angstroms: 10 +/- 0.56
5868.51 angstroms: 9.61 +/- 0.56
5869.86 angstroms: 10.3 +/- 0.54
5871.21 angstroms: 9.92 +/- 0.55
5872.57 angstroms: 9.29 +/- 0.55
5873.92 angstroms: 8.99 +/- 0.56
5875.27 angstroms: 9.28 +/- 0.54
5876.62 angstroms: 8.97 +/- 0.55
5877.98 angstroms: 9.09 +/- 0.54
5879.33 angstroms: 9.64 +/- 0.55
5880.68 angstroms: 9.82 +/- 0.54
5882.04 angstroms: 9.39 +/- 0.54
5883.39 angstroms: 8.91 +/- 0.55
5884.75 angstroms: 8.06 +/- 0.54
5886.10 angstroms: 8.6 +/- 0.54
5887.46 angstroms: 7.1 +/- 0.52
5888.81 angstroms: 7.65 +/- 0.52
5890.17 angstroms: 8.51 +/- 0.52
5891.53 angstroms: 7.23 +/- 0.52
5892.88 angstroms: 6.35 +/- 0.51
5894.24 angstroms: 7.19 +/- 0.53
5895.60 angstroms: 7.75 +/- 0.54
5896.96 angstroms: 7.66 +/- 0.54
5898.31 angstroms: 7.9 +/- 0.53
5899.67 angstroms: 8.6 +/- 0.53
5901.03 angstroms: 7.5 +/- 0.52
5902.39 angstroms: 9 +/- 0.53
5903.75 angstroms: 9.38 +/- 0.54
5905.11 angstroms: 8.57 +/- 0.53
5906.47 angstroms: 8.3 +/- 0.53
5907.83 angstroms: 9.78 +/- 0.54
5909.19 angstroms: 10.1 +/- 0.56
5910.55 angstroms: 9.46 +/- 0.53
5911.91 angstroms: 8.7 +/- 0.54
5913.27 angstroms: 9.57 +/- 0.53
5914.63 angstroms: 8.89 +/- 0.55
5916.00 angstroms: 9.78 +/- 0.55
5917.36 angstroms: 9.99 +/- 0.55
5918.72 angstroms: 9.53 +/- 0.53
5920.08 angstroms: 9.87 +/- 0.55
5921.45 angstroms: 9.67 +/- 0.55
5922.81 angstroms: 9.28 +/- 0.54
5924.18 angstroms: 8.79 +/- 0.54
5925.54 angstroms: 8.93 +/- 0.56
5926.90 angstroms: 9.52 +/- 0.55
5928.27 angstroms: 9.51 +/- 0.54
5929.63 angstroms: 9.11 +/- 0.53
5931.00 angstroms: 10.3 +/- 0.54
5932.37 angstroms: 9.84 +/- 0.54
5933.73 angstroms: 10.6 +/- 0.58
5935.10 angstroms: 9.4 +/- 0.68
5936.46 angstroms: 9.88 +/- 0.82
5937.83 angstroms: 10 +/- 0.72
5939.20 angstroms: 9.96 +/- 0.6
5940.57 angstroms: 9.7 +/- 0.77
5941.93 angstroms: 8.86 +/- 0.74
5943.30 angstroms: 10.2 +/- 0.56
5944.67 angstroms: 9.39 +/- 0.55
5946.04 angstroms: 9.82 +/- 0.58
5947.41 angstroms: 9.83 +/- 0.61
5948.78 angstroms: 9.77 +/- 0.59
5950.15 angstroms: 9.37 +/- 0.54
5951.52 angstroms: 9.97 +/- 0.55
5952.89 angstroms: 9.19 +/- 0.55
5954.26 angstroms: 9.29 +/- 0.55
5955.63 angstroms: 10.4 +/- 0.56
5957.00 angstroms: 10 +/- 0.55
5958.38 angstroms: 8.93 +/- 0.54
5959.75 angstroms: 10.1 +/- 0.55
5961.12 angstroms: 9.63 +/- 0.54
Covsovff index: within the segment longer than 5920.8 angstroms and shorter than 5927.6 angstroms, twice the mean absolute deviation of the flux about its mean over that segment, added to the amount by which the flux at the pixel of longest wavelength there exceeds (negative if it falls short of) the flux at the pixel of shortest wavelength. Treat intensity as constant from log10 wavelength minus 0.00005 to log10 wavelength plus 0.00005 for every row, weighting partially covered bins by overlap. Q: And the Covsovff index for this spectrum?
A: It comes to 0.45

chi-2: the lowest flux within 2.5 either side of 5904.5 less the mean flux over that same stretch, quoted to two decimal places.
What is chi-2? -0.51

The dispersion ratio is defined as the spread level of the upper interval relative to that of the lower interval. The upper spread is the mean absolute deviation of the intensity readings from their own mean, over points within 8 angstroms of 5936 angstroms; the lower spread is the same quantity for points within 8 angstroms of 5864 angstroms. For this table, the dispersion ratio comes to 1.2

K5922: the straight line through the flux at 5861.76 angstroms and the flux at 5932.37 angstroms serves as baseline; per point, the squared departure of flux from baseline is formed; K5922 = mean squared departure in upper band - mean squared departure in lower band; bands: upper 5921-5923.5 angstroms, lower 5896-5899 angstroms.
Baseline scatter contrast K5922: -4.0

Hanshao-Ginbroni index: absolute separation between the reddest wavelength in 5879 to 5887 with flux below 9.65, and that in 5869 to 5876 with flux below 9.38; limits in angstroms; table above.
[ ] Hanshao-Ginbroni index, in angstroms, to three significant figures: 10.8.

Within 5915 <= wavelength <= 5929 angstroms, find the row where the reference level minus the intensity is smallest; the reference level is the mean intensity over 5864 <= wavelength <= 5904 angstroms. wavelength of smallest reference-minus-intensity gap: 5917.36 angstroms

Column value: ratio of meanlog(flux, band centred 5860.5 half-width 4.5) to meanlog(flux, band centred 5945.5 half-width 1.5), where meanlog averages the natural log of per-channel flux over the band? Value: 1.00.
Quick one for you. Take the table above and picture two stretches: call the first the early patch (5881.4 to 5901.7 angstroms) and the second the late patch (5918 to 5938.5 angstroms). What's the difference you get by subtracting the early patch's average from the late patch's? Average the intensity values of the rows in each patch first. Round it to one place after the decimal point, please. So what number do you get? 1.7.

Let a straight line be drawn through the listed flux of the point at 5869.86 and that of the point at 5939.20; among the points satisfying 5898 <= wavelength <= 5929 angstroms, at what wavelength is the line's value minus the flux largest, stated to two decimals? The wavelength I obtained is 5901.03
